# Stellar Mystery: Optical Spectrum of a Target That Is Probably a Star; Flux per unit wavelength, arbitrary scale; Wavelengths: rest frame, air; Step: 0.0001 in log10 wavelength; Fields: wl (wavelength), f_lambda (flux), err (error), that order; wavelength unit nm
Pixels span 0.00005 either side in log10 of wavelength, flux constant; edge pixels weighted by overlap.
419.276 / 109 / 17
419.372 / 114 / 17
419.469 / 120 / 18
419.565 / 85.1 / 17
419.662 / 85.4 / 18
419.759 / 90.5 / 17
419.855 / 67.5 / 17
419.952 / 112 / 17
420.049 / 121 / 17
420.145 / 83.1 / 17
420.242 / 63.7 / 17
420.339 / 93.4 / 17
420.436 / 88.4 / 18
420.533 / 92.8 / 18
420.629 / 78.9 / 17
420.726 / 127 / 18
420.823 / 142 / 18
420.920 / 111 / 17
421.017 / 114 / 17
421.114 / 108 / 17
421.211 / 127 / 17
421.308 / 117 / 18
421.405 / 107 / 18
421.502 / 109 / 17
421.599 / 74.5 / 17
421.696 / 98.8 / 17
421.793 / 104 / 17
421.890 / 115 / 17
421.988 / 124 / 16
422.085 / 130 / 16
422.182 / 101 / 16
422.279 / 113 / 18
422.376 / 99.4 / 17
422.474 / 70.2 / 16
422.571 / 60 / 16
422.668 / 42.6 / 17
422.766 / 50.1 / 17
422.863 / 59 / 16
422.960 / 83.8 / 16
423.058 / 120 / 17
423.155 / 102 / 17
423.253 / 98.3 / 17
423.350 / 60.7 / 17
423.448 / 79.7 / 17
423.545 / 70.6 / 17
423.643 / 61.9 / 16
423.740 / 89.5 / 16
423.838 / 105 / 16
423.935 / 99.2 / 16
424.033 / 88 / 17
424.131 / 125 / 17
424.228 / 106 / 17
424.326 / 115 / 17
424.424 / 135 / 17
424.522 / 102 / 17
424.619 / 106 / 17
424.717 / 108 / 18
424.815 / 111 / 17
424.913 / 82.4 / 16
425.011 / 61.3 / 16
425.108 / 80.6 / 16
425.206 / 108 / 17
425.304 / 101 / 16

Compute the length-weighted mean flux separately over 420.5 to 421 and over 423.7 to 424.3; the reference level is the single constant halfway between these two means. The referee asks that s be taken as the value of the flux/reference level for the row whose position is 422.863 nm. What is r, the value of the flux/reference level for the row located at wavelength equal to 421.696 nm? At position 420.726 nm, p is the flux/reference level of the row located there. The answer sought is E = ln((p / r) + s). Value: 0.61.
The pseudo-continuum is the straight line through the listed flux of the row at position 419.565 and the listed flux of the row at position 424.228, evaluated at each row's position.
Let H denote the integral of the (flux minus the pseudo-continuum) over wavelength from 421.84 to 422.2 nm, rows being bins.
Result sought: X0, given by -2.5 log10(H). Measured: -2.28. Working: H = 8.17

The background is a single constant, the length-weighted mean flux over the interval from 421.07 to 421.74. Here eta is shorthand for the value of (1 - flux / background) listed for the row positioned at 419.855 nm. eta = 0.36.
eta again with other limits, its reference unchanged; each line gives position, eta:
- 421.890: -0.09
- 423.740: 0.16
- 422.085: -0.23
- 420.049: -0.14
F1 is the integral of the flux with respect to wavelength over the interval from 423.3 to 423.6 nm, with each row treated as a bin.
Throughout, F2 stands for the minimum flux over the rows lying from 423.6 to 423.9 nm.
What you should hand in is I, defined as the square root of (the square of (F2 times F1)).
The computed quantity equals 1306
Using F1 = 21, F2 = 61.9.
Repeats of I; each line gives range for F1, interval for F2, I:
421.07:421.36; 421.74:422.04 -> 3539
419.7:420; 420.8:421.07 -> 2991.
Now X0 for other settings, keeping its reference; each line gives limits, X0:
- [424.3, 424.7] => -1.08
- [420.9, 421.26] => -2.32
